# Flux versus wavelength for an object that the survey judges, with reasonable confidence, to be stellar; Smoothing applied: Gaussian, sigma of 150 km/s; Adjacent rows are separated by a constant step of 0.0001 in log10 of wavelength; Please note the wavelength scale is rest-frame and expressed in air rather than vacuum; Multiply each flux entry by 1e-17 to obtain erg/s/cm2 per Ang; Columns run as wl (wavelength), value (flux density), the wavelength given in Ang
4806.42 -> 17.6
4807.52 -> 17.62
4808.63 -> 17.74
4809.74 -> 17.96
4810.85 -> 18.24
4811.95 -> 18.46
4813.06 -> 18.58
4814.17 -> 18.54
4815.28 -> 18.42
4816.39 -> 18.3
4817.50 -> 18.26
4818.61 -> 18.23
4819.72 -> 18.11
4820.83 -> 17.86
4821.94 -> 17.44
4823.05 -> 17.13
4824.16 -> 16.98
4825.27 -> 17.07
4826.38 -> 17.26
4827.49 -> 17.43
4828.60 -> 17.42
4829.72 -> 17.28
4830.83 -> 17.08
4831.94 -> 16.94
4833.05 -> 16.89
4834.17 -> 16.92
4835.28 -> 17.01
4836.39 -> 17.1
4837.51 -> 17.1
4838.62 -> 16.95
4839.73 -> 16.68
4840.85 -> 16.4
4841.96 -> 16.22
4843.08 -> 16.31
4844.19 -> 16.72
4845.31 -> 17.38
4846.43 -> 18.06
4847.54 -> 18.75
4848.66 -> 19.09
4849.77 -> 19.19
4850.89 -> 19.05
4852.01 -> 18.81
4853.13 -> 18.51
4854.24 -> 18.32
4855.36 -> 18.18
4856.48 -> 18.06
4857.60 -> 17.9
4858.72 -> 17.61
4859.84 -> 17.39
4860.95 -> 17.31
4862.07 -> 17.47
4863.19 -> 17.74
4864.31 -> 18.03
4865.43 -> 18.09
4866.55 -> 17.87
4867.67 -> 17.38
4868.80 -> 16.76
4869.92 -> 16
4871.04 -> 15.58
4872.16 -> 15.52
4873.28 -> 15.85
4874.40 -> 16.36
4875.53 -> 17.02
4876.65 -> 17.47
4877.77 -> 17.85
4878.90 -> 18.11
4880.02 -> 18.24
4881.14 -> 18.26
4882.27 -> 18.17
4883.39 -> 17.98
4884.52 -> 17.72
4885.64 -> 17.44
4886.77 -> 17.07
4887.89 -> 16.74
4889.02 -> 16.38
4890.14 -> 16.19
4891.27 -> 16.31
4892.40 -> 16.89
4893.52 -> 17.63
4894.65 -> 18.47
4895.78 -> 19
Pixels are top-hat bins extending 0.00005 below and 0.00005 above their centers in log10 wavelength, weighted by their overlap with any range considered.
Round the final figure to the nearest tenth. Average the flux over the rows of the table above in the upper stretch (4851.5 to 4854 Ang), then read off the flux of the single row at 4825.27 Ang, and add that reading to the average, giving 35.7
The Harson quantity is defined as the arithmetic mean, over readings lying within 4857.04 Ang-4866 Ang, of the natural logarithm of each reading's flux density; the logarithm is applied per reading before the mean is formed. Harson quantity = 2.87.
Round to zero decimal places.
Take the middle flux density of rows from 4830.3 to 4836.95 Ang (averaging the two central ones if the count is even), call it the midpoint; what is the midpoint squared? 288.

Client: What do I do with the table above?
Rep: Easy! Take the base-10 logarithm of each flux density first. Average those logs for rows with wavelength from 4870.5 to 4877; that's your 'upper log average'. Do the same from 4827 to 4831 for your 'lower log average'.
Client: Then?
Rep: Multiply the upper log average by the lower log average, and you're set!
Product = 1.50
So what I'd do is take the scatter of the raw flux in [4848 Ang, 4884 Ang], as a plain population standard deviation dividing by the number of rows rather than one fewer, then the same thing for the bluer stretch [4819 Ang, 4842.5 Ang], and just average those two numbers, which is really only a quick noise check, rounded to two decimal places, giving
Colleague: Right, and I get 0.68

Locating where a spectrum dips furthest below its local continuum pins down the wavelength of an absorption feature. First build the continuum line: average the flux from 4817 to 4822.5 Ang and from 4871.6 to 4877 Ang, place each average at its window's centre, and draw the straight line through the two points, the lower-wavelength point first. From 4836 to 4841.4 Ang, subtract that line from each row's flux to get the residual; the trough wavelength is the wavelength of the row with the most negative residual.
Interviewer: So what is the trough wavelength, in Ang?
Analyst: 4840.85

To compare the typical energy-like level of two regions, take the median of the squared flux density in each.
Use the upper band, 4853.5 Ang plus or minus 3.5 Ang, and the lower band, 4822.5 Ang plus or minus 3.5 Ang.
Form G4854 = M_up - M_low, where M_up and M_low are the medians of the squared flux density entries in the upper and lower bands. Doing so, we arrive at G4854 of 40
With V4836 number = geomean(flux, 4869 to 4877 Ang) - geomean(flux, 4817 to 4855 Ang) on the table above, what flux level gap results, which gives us -1.3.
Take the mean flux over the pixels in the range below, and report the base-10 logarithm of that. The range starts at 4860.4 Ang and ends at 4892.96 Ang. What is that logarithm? 1.23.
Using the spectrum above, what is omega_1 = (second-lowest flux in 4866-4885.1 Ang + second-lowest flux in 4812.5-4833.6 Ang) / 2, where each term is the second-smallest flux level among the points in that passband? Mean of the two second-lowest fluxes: 16.3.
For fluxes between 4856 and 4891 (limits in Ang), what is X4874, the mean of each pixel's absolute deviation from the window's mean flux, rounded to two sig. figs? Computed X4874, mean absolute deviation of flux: 0.68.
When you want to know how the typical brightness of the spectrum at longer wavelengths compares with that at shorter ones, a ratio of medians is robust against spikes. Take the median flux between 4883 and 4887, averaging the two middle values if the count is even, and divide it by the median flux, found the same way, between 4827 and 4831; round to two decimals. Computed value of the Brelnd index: 1.01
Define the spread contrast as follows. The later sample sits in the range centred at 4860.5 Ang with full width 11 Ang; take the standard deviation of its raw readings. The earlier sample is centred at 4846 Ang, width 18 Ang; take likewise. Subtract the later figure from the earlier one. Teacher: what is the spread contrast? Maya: 0.8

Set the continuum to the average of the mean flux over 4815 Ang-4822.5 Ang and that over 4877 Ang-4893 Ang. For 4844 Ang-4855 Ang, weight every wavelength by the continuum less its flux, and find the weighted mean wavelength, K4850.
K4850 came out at 4851.5 Ang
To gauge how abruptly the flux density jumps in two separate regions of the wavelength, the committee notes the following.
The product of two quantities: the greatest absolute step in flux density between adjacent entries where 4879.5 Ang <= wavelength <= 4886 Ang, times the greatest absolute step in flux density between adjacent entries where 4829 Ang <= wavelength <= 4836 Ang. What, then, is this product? 0.056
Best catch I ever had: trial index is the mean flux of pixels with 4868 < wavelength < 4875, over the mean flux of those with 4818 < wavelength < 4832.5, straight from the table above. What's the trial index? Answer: 0.92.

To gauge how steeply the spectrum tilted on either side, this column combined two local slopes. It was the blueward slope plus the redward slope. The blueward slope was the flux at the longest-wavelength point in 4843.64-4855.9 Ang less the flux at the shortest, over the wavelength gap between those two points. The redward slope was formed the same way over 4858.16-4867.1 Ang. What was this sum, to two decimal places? 0.16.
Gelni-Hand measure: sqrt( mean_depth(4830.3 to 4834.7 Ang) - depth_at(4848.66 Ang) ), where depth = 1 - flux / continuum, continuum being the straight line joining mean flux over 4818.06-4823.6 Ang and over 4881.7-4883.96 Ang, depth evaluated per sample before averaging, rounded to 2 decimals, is 0.34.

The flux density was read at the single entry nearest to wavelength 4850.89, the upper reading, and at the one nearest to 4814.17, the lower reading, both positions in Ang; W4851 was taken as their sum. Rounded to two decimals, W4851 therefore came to 37.59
